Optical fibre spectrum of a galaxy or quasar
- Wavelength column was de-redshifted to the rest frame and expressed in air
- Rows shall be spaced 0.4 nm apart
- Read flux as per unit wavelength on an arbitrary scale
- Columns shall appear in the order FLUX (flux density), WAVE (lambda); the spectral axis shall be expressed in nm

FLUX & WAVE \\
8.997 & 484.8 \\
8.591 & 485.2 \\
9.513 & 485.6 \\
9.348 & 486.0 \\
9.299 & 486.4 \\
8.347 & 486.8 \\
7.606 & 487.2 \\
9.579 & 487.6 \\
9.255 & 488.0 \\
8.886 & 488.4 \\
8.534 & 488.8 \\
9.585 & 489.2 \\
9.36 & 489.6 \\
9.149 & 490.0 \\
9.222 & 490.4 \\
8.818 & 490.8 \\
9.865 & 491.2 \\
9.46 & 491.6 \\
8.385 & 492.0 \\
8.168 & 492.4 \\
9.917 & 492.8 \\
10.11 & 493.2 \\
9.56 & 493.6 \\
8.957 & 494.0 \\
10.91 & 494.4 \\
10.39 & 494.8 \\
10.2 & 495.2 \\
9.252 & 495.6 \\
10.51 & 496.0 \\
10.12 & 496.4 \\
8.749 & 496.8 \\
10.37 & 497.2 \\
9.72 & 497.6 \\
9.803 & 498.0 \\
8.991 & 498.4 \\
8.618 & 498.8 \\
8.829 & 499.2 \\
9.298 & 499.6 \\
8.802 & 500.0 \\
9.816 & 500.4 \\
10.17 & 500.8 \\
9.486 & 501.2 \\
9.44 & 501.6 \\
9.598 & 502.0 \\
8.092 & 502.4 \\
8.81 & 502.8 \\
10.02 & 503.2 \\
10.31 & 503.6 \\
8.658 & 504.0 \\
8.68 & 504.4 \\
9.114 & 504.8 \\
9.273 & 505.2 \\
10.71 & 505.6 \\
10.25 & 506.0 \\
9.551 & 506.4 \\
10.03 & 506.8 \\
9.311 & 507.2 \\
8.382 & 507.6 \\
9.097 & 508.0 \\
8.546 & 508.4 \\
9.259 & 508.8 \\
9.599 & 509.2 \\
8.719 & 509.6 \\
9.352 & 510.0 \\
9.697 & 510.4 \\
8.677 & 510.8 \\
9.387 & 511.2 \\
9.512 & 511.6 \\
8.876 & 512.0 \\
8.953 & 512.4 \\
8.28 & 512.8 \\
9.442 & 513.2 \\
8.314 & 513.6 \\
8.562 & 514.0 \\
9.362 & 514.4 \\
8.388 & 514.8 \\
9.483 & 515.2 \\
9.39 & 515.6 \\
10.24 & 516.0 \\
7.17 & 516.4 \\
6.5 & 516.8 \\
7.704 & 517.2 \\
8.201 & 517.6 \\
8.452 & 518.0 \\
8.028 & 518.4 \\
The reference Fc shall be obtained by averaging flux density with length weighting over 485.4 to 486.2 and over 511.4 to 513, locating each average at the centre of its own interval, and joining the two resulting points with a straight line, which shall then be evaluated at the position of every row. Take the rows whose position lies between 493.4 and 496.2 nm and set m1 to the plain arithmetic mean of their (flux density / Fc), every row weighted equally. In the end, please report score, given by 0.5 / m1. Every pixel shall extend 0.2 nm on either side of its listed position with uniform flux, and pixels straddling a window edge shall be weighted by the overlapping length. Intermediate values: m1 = 1.08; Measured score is 0.464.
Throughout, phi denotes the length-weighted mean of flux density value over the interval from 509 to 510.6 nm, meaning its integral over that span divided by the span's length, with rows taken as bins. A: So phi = 9.34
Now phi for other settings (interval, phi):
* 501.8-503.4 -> 9.13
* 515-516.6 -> 9.07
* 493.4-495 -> 9.95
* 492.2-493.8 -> 9.44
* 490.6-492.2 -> 9.13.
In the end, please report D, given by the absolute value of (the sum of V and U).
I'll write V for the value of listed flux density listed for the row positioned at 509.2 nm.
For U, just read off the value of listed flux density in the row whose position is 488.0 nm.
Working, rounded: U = 9.255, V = 9.599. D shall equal 18.9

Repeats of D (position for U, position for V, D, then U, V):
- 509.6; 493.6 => 18.3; 8.719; 9.56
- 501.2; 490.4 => 18.7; 9.486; 9.222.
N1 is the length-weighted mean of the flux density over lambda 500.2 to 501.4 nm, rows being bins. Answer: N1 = 9.8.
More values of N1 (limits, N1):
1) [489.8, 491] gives 9.1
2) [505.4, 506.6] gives 10.2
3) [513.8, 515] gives 8.8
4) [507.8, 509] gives 9.0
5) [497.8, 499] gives 9.1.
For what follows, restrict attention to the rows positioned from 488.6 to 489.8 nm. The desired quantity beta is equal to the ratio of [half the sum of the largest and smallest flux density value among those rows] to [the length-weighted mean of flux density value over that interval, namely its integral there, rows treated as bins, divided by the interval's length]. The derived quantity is 0.989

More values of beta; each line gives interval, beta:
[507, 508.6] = 1.001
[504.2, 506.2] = 1.009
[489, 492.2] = 0.989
